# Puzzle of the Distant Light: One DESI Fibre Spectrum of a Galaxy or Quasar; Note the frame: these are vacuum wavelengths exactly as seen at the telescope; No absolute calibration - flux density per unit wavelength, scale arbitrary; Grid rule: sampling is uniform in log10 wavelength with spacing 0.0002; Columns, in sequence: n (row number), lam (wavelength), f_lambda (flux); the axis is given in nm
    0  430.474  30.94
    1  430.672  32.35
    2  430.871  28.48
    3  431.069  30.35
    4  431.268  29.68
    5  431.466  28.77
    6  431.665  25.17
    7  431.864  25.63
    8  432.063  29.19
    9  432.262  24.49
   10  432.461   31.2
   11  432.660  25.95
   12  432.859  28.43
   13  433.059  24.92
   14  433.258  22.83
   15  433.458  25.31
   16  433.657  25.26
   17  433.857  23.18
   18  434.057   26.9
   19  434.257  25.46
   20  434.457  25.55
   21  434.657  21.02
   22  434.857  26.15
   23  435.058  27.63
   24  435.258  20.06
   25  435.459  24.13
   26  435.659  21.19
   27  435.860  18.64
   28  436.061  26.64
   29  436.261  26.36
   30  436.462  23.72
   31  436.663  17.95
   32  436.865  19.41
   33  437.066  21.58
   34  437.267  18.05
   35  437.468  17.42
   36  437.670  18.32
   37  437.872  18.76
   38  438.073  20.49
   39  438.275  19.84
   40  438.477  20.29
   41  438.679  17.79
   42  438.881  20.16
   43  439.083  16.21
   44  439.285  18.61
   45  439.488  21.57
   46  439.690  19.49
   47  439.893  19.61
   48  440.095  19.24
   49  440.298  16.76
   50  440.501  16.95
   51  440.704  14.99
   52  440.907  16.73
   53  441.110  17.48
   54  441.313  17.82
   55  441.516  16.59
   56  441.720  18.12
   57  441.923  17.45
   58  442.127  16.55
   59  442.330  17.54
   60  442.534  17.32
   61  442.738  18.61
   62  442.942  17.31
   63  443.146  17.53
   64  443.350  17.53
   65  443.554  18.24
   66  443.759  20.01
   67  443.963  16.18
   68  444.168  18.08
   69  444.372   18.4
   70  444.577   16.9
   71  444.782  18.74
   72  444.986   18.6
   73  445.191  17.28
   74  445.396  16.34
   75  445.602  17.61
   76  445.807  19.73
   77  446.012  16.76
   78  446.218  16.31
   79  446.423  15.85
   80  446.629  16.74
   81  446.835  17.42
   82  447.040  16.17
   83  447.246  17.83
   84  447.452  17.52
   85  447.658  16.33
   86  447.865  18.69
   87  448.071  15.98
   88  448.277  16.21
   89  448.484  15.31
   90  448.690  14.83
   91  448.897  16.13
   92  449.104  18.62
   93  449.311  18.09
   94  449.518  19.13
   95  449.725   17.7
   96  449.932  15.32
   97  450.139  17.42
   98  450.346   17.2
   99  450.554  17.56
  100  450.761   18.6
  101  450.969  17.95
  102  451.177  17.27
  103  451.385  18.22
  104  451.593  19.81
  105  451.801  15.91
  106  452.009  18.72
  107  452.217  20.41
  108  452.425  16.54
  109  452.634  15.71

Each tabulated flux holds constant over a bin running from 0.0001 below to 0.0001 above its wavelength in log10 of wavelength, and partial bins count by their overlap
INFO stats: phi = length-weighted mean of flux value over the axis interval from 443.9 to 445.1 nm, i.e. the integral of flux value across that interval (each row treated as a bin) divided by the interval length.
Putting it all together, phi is 18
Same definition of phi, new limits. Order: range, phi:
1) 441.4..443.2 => 17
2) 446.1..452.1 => 17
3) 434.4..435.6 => 24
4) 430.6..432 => 29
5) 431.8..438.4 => 23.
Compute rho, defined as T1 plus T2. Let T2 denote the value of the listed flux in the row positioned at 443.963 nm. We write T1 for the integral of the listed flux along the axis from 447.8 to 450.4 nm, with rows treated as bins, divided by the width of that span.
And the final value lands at 33.1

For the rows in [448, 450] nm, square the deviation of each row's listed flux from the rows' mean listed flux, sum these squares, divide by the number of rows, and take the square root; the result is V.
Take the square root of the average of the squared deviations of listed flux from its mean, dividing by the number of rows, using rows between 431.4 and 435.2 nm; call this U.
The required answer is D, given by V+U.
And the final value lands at 3.8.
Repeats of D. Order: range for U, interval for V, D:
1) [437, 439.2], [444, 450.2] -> 2.8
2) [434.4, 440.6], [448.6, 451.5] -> 4.3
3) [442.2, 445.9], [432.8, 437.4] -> 4.1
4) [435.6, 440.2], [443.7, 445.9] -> 3.7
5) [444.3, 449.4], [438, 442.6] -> 2.8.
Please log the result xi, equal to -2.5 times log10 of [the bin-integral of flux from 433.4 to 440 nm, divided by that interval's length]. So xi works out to -3.33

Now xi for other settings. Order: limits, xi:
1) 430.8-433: -3.61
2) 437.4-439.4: -3.19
